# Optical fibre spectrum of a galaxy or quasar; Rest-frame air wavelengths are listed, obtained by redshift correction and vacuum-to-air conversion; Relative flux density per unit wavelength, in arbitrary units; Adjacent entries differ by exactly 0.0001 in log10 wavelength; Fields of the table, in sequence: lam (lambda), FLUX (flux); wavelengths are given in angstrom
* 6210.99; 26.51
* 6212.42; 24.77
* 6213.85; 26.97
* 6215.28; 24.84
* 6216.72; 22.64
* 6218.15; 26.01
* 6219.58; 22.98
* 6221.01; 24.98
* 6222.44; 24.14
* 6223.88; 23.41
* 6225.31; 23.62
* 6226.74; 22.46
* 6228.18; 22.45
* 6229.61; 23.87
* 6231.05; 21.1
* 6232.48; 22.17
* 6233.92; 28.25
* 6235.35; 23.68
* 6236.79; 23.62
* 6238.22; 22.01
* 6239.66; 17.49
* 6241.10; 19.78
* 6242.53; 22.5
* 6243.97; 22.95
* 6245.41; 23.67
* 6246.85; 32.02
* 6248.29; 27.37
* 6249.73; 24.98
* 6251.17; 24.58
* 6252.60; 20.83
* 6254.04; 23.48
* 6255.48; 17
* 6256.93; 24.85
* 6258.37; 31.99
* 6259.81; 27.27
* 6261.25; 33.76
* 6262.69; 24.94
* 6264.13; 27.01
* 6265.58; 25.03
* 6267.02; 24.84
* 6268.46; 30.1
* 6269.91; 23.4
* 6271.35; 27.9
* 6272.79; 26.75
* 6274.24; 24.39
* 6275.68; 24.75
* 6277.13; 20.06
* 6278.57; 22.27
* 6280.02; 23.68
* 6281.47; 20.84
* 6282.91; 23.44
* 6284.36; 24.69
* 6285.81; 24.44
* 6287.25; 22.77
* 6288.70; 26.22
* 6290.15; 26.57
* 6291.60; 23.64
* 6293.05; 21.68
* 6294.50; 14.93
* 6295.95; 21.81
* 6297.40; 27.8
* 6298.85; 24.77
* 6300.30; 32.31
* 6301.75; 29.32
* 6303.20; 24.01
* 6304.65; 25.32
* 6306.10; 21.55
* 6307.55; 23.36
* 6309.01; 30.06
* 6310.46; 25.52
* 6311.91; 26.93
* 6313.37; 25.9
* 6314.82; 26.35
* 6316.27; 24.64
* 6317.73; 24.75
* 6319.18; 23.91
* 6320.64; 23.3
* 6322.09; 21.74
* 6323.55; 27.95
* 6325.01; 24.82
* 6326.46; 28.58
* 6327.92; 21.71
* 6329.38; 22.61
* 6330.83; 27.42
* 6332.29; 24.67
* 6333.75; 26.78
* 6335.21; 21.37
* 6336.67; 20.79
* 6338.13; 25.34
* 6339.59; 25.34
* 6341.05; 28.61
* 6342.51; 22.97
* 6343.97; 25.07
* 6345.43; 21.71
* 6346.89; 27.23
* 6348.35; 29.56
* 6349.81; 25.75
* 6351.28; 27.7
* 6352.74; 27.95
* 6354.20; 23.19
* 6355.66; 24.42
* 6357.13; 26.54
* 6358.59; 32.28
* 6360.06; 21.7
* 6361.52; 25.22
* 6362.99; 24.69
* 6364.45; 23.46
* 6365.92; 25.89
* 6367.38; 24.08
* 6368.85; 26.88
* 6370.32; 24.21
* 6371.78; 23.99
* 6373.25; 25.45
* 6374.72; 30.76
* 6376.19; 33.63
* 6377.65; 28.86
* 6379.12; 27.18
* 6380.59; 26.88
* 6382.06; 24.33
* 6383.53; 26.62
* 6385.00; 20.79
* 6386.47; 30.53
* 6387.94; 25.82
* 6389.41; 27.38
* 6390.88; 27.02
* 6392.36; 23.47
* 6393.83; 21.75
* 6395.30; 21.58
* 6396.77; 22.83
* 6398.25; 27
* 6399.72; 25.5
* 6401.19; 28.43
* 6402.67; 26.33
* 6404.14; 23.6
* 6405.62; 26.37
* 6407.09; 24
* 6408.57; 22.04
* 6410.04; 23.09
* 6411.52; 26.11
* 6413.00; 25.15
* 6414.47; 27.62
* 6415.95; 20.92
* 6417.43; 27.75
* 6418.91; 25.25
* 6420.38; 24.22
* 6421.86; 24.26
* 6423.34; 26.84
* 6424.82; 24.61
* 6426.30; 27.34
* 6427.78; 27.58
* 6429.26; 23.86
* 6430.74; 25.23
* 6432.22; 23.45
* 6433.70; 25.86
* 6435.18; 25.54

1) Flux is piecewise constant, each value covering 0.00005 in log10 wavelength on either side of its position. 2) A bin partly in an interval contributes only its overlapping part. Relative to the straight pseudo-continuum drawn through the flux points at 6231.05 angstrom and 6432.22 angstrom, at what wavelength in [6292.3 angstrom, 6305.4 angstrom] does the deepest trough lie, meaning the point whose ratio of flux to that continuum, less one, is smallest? 6294.50 angstrom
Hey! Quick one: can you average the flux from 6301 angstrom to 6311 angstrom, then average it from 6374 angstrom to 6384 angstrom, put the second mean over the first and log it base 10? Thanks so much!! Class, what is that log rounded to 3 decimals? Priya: 0.044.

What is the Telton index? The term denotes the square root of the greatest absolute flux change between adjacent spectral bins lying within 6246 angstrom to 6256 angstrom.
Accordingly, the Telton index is 2.5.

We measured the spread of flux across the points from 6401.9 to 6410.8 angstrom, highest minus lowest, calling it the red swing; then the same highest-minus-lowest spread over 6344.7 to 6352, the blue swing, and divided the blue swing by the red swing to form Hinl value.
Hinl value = 1.8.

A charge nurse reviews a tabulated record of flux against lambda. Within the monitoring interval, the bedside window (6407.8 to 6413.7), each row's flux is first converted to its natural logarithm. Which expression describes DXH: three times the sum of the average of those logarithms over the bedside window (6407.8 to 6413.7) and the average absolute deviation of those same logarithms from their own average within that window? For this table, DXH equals 9.7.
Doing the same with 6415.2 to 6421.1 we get 9.8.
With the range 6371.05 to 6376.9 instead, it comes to 10.4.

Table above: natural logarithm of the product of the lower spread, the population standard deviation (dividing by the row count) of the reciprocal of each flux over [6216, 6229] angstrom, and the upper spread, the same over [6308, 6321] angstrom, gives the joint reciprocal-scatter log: -12.1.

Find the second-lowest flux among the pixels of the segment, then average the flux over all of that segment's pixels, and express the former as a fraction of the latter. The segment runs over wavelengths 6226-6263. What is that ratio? 0.723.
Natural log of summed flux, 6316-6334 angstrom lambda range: 5.78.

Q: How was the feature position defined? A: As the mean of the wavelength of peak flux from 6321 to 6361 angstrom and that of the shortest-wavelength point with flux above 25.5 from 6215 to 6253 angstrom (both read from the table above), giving 6288.4 angstrom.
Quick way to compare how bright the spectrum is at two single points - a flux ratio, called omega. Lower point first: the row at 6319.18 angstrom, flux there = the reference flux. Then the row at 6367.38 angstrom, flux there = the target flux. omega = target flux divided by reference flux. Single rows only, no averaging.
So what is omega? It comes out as 1.01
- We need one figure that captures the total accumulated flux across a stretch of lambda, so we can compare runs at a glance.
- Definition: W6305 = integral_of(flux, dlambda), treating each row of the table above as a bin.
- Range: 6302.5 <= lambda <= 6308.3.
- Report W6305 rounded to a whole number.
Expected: 137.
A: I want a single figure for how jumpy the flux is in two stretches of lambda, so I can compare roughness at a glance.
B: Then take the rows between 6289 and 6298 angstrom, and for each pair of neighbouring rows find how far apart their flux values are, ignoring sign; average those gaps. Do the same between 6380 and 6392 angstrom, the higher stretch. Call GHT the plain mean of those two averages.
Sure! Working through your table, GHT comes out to 4.4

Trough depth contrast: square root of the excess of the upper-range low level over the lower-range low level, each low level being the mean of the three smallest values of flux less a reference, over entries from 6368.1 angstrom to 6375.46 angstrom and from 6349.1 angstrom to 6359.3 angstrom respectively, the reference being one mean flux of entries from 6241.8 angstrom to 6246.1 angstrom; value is 0.3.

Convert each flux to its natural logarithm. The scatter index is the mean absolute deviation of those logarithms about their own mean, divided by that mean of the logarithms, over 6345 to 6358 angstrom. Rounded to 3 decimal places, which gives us 0.024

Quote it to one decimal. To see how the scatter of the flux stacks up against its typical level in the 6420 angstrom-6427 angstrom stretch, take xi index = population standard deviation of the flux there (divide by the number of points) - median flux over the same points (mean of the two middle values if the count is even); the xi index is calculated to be -23.3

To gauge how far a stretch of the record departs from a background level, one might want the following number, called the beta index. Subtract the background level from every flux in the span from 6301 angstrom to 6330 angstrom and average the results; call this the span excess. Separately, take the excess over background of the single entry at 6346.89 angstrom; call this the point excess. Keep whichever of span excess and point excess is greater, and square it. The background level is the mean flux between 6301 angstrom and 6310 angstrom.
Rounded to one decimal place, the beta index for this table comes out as 2.6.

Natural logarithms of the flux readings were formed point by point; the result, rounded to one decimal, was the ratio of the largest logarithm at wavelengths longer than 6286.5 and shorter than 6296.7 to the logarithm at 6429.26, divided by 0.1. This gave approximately 10.3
